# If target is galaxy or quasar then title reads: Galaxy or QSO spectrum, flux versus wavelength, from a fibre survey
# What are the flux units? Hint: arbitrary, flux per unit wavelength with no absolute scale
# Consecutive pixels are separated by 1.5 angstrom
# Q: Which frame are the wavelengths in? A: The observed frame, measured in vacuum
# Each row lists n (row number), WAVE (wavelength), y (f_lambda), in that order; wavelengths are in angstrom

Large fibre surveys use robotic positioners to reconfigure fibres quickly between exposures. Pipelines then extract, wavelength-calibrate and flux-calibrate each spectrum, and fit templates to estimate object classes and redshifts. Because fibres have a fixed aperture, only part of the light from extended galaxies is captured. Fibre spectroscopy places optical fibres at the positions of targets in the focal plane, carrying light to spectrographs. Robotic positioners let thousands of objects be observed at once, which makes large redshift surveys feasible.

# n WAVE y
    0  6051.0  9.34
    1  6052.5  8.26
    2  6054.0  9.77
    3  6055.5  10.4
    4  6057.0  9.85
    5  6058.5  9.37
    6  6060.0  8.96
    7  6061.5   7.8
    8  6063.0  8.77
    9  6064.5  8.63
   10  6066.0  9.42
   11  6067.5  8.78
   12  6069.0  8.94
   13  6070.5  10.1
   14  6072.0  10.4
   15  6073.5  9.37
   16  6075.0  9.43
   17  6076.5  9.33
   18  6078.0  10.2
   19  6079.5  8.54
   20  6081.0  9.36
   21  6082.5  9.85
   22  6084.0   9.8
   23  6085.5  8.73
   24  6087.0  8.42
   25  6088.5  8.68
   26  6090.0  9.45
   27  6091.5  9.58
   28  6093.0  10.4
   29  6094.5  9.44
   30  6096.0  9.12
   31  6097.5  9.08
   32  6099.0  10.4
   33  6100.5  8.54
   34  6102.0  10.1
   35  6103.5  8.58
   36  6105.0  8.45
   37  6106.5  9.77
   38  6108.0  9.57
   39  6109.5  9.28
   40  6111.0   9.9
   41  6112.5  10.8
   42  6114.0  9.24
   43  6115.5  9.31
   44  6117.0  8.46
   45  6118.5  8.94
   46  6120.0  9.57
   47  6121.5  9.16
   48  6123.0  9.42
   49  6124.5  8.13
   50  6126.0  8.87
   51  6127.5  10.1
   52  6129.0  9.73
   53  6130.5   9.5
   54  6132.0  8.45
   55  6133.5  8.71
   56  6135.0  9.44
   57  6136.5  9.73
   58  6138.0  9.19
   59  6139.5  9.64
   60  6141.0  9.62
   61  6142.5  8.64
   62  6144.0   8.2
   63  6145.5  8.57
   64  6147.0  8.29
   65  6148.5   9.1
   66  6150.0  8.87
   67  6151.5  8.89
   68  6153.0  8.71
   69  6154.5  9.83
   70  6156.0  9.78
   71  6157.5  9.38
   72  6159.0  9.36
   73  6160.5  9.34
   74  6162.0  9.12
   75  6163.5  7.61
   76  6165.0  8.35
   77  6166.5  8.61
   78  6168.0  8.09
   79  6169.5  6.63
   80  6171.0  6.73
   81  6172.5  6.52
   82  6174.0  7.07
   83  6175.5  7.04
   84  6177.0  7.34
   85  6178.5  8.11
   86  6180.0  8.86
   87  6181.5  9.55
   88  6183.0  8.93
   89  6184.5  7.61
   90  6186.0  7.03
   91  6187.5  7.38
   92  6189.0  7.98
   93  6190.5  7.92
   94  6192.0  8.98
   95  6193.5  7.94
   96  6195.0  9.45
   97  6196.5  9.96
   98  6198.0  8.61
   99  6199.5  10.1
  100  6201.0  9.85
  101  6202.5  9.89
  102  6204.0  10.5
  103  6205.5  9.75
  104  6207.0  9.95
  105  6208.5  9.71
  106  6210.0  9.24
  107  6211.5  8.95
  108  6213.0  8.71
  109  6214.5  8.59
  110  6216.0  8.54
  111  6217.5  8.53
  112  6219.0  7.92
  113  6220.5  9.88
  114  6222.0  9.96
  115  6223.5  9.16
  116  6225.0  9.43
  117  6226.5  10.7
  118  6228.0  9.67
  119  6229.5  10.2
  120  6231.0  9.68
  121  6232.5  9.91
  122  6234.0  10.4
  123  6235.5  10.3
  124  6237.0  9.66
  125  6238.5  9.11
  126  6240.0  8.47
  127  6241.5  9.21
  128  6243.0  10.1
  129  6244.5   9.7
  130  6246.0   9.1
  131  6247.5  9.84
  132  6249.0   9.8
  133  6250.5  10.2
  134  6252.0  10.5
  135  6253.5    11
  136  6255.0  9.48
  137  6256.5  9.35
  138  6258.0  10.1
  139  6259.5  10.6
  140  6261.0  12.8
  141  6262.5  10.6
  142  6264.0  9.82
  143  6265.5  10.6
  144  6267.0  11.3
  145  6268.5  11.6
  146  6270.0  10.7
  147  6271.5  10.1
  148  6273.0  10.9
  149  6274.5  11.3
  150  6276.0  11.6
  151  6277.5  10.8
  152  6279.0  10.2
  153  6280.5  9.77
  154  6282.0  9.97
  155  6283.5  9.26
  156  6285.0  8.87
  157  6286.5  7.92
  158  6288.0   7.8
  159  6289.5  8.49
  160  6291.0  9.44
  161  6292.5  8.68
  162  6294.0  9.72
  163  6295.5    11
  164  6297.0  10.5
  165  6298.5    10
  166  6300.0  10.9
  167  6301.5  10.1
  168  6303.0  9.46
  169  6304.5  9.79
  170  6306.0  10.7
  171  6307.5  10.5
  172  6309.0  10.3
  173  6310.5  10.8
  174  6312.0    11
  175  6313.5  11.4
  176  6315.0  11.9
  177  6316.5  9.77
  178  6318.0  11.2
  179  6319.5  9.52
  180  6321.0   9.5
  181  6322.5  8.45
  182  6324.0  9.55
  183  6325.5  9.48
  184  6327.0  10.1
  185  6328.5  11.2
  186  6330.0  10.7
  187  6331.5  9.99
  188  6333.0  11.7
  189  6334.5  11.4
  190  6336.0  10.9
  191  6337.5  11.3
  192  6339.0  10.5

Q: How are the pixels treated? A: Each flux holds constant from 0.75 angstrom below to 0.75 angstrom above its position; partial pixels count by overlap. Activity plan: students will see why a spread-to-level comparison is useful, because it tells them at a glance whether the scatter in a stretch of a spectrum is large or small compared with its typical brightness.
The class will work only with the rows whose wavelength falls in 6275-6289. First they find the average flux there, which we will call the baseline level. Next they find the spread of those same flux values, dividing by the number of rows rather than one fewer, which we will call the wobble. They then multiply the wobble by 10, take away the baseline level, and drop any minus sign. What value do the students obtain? 2.3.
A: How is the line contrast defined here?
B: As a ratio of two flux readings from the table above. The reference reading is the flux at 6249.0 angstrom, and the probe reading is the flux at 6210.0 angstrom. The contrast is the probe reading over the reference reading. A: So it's 0.94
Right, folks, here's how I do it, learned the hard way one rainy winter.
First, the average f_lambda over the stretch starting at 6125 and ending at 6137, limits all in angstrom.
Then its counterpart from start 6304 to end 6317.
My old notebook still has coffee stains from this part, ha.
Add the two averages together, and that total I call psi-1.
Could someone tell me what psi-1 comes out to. 20.0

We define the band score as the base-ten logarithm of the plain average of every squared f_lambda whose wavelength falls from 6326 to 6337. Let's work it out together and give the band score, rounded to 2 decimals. 2.07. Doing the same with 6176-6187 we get 1.83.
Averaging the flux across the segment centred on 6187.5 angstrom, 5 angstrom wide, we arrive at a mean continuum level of 7.5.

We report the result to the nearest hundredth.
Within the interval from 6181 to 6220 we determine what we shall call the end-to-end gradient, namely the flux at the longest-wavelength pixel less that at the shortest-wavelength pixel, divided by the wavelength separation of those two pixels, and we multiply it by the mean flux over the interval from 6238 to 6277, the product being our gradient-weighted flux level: -0.45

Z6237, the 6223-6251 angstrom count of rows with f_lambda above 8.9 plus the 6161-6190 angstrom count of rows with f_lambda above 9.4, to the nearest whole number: 19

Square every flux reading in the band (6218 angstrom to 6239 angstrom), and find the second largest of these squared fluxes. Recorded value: 108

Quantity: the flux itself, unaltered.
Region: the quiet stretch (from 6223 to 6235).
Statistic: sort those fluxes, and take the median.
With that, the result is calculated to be 9.8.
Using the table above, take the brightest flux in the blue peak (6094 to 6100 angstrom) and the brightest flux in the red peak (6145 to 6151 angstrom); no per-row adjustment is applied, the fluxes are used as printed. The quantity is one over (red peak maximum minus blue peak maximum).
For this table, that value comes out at -0.8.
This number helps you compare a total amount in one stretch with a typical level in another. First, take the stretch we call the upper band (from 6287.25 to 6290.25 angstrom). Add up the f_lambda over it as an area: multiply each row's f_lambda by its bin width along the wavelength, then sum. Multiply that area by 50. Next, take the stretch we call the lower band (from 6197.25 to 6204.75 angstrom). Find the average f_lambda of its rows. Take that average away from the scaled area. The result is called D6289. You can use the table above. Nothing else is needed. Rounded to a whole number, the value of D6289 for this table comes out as 1212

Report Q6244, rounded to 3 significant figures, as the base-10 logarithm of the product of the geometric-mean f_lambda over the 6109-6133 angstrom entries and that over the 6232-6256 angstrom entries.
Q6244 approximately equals 1.96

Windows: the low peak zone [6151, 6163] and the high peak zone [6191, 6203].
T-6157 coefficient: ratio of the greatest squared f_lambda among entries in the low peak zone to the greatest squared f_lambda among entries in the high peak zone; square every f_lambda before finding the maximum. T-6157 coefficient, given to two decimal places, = 0.95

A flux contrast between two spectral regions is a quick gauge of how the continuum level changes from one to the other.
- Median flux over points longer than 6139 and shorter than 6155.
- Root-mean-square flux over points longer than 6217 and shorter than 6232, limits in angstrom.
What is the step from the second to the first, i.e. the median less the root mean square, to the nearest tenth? -0.7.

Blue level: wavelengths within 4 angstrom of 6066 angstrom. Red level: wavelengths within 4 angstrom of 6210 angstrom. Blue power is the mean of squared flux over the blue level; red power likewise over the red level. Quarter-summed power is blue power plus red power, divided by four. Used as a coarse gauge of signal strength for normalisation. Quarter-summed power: 41.6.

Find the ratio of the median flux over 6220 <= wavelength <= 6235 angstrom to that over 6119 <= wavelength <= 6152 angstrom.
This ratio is 1.08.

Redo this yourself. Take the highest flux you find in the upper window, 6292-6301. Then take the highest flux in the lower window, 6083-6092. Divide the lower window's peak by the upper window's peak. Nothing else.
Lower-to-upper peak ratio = 0.89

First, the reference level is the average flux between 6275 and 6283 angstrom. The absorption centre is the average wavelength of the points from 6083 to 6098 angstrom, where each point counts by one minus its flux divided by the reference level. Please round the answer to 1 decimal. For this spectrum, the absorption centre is 6090.3 angstrom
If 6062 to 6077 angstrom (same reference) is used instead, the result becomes 6068.7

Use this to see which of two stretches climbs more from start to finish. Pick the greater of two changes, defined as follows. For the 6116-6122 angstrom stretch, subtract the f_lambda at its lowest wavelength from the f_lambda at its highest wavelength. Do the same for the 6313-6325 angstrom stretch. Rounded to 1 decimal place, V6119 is 0.7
